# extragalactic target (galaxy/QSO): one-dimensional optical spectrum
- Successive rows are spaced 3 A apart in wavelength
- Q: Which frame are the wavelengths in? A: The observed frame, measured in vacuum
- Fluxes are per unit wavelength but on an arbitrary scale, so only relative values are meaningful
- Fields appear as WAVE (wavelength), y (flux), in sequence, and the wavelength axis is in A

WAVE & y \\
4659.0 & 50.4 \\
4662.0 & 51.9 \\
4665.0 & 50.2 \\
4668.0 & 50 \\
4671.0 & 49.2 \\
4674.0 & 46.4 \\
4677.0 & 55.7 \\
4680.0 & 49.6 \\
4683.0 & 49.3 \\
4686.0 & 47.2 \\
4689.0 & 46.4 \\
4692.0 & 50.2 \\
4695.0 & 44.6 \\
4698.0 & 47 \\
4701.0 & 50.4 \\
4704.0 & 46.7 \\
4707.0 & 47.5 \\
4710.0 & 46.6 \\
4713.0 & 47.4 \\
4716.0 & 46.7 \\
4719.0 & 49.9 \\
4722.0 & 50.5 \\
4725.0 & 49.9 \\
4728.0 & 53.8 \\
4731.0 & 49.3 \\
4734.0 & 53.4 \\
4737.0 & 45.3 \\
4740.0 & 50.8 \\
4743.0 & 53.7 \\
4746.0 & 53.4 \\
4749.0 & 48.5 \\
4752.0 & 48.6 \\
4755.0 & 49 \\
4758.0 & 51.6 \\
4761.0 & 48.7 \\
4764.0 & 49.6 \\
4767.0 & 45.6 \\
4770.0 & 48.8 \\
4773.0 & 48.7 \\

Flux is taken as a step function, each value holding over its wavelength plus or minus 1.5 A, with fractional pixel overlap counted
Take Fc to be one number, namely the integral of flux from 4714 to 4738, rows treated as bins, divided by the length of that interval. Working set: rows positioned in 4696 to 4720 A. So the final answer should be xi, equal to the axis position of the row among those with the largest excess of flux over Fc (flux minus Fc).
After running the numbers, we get 4701.0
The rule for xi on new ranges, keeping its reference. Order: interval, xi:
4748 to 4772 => 4758.0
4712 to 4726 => 4722.0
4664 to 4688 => 4677.0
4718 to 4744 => 4728.0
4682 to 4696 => 4692.0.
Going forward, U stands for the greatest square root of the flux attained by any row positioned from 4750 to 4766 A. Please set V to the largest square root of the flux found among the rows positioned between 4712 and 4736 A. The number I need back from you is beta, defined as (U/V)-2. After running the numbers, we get -1.02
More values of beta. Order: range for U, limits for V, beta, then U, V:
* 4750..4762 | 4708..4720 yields -0.98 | 7.18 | 7.06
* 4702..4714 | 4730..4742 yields -1.06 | 6.89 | 7.31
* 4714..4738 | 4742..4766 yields -1.00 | 7.33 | 7.33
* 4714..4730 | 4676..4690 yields -1.02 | 7.33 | 7.46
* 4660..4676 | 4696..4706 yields -0.99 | 7.20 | 7.10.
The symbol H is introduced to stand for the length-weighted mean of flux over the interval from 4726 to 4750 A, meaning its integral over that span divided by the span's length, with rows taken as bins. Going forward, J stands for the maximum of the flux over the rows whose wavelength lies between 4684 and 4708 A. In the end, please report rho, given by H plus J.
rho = 101.5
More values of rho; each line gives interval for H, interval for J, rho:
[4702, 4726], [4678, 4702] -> 98.6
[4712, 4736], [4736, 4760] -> 103.8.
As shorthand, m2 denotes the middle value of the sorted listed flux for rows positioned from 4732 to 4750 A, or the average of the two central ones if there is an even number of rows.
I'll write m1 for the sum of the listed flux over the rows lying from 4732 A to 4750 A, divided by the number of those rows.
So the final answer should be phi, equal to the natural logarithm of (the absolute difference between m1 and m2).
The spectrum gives 0.2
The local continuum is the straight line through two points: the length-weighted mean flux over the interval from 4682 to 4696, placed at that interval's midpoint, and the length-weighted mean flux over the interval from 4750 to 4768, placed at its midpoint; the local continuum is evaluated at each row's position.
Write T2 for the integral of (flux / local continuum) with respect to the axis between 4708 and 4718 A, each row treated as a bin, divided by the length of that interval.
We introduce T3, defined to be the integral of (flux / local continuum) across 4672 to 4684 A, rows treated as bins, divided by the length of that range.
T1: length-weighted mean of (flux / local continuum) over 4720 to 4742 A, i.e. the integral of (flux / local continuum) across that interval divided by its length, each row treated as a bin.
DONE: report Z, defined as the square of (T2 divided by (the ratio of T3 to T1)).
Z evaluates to 0.93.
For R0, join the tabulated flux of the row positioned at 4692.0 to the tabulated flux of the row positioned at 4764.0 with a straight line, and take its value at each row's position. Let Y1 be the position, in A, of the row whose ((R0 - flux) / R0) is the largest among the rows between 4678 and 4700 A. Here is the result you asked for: 4695.0 A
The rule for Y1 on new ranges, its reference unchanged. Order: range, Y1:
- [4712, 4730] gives 4716.0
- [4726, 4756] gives 4737.0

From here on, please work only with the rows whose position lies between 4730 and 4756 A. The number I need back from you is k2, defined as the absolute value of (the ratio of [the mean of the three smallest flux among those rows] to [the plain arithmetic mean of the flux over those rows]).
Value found 0.945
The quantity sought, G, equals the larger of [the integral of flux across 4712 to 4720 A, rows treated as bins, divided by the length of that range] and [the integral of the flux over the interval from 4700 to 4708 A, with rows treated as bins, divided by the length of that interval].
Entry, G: 48.1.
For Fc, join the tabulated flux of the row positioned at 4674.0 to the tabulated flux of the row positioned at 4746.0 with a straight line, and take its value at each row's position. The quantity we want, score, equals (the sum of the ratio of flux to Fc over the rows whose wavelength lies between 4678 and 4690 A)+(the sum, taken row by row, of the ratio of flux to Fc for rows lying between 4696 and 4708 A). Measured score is 8.0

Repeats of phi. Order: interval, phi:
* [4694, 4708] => -1.4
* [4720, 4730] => -0.1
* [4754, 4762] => -0.3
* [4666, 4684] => -0.5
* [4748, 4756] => -2.3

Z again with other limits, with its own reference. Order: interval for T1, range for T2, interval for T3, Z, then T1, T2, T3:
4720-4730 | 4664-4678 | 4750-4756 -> 1.27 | 1.06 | 1.06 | 1.00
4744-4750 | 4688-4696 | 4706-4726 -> 1.09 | 1.06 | 0.99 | 1.00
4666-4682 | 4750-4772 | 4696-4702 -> 1.10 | 1.06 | 1.00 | 1.01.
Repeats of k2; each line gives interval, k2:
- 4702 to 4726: 0.969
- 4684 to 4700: 0.977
